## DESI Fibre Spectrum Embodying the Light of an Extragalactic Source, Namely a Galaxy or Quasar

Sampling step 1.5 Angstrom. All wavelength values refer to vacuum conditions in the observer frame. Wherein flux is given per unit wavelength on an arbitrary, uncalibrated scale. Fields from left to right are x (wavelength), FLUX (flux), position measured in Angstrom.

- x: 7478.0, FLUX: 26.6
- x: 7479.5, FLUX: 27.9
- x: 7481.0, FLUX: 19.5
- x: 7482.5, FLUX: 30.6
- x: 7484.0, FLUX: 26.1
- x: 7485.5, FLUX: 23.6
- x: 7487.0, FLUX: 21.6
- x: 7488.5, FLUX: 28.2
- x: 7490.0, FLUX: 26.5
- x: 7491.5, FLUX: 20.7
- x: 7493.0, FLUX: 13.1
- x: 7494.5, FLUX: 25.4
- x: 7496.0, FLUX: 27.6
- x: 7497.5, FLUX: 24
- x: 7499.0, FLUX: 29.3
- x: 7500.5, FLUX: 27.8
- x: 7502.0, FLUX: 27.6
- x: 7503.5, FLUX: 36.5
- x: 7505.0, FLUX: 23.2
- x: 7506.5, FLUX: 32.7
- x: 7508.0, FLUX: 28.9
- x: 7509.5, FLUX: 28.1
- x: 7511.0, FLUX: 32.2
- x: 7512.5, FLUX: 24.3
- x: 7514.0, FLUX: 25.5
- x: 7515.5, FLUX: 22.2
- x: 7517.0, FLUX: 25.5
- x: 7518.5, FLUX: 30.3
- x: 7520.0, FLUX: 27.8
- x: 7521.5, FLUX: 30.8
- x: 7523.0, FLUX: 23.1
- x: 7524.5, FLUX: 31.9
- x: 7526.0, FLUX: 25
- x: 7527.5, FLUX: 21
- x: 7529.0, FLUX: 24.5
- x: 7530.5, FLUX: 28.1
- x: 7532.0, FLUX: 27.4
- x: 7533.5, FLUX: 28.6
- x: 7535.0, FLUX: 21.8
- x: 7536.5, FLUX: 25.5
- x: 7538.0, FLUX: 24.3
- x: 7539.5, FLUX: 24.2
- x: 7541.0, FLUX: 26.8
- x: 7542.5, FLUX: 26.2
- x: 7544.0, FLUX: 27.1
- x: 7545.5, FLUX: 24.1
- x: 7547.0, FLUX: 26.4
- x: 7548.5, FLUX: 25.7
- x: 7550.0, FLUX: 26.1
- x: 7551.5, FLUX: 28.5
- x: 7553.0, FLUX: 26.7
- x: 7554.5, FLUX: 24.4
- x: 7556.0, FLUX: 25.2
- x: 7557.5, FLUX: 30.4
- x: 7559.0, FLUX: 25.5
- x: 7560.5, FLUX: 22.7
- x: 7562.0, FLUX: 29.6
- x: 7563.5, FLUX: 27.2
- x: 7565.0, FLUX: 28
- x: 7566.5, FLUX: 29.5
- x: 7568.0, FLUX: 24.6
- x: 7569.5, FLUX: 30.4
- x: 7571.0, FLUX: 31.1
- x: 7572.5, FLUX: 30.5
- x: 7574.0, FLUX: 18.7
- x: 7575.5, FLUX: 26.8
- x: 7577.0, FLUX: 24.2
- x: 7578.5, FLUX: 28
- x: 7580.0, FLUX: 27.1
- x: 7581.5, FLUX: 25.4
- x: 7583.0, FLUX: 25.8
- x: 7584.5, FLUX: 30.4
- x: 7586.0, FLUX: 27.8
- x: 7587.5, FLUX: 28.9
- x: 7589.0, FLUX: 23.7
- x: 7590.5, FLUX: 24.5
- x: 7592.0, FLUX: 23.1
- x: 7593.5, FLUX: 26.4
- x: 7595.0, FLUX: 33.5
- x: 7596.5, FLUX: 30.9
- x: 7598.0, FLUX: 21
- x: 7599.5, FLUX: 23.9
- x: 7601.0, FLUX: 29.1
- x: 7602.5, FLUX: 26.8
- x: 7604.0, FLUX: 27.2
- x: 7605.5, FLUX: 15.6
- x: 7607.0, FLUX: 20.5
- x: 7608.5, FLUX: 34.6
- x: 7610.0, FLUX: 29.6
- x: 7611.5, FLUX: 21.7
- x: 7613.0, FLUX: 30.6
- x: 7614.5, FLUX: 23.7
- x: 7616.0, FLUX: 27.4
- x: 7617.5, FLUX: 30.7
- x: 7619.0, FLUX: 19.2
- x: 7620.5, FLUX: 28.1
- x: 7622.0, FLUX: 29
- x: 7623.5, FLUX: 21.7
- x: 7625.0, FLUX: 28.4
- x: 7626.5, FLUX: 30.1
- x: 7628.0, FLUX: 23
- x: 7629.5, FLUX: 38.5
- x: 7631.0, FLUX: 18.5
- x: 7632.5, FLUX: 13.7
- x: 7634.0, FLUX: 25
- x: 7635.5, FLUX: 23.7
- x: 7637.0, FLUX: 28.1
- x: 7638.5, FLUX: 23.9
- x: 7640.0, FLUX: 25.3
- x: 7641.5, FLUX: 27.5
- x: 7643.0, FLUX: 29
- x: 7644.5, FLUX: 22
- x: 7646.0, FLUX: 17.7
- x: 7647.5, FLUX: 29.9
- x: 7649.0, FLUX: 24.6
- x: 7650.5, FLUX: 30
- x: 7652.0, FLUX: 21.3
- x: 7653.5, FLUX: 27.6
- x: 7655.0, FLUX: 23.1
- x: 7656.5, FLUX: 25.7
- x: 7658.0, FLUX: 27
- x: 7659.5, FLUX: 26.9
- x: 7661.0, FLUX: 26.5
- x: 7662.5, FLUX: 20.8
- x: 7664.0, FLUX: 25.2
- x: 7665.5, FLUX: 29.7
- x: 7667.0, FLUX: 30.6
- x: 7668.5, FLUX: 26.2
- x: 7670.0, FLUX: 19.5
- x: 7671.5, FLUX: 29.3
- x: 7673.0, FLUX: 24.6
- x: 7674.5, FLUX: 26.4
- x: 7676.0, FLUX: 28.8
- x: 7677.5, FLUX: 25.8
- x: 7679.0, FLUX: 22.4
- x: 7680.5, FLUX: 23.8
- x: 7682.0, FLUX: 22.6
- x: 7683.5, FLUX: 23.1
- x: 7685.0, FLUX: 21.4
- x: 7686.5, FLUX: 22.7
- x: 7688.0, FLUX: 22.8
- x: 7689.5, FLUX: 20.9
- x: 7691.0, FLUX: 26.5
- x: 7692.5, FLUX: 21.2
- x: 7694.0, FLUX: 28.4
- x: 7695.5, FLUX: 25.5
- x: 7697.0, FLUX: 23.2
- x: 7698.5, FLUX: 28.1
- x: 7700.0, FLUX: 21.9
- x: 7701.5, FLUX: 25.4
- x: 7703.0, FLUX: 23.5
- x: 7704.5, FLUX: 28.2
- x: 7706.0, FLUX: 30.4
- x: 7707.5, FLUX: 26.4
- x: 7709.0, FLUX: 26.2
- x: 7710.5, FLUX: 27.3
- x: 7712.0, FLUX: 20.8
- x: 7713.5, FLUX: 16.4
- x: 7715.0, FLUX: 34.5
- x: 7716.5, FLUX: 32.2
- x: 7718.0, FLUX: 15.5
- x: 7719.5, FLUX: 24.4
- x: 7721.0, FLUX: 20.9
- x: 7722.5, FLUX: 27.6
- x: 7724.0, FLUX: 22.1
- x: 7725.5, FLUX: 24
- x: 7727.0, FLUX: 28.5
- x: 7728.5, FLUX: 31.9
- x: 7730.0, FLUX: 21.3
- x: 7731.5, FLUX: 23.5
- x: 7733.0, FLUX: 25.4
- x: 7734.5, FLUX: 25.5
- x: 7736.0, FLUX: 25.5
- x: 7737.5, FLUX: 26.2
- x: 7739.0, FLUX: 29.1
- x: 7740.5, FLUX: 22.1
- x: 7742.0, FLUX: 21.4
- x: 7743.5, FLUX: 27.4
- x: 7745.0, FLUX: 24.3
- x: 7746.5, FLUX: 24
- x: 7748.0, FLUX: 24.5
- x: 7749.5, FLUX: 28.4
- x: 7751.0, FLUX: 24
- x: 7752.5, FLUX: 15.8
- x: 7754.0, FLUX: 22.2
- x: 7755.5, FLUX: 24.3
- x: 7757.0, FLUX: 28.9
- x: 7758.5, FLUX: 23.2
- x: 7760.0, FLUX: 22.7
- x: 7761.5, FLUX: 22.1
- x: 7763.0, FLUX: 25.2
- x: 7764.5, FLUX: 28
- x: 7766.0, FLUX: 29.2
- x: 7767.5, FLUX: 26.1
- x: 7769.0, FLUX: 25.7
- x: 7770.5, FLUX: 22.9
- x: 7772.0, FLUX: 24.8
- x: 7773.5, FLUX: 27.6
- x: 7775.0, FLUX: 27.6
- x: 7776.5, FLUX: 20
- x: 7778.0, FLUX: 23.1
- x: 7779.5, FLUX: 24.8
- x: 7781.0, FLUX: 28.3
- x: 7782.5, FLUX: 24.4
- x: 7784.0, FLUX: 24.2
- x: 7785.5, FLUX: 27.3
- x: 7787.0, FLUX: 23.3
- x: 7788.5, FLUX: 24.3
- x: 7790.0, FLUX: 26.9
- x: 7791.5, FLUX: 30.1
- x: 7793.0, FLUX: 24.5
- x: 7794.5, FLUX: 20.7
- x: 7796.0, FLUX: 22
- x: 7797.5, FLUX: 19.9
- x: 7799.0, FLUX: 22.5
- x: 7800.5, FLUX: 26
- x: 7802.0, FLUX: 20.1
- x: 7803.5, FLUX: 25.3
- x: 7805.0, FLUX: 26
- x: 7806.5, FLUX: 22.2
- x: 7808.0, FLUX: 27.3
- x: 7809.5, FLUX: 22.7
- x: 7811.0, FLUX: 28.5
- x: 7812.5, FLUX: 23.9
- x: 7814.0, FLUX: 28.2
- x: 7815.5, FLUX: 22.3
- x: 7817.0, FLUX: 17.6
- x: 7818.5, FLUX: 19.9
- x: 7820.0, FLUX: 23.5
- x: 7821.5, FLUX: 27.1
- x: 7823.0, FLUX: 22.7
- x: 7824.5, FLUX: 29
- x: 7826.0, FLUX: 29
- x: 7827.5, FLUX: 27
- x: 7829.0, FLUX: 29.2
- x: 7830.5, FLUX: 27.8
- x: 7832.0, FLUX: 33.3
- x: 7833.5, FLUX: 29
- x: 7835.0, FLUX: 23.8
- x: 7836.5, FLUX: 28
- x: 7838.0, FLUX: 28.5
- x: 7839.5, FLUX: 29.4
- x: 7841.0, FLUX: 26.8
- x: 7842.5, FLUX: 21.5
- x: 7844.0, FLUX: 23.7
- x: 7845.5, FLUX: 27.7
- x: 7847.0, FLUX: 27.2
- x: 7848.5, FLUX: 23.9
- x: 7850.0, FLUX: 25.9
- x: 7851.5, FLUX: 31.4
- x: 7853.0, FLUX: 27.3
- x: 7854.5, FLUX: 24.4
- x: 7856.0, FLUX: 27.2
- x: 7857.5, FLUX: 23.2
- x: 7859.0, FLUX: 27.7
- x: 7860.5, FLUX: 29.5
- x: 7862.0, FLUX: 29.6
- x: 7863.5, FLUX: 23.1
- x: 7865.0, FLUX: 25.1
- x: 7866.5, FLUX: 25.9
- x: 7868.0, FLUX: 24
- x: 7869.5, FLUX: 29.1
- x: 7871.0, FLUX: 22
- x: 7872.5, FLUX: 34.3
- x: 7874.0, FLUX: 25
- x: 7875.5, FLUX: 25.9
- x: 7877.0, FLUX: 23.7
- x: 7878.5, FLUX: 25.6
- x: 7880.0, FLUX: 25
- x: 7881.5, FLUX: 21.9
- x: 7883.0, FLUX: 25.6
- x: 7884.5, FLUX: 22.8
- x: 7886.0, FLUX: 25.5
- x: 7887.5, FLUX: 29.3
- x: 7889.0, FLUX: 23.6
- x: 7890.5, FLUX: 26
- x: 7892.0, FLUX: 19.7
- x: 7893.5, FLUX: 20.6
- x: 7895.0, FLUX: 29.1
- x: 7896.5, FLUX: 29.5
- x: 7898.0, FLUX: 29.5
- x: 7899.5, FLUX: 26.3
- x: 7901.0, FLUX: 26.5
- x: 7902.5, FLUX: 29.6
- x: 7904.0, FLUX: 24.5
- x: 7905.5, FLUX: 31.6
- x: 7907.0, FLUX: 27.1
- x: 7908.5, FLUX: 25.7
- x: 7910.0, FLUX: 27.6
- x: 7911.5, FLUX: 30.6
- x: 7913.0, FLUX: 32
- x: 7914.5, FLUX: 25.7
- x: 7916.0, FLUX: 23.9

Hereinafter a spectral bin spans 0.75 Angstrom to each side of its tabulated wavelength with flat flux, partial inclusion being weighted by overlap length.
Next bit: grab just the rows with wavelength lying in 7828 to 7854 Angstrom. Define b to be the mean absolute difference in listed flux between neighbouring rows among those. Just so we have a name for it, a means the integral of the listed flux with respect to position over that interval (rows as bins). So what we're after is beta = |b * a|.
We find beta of 2284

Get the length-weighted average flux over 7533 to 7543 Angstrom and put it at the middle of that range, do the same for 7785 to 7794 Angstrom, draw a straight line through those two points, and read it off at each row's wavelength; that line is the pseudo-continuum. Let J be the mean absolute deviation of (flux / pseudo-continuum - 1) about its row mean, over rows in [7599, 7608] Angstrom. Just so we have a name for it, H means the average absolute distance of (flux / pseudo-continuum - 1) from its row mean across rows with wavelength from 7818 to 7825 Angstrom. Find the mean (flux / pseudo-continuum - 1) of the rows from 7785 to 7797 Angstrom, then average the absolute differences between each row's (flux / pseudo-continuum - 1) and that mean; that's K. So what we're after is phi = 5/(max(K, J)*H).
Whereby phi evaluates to 295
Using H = 0.111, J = 0.15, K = 0.09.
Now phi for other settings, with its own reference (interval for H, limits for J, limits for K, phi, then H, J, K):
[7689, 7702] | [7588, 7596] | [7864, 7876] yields 447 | 0.096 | 0.12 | 0.10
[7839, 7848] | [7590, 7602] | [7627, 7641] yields 337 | 0.088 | 0.14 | 0.17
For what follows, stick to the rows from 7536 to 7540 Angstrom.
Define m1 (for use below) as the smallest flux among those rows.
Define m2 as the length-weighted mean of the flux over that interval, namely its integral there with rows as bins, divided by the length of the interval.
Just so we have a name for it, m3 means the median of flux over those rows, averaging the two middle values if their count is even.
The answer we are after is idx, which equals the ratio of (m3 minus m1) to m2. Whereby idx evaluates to 0.00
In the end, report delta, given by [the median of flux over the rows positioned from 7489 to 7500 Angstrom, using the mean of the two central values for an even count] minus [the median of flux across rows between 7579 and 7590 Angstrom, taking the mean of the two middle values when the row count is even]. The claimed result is -1.7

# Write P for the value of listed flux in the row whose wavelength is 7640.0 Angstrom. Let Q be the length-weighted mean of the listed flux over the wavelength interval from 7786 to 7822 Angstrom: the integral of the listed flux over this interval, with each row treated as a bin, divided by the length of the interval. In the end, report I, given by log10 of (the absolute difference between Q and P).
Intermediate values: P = 25.3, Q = 24.0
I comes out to 0.13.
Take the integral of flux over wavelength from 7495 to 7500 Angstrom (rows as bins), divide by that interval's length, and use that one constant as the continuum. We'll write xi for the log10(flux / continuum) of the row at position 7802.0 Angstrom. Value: -0.13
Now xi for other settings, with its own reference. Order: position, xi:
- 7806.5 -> -0.08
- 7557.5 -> 0.05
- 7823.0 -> -0.07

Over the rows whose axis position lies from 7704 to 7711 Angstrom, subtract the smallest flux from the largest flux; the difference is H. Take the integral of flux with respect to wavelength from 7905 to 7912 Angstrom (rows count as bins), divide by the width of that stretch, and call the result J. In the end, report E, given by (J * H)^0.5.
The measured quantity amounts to 11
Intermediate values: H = 4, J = 28.3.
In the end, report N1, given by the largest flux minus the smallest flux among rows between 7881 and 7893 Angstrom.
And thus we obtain 10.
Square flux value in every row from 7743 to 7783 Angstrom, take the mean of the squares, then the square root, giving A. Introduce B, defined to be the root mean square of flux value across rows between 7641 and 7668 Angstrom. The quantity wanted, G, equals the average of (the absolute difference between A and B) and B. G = 13.6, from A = 25.0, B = 26.1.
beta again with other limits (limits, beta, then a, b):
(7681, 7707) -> 2076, 636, 3.3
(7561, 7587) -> 2363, 711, 3.3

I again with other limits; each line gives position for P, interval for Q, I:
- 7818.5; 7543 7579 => 0.83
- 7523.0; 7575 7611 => 0.52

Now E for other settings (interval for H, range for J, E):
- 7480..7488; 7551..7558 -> 17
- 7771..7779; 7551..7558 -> 14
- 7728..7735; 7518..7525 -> 17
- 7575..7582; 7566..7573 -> 11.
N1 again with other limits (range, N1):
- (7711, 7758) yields 19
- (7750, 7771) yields 13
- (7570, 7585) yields 12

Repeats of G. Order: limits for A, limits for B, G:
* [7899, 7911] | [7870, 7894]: 13.7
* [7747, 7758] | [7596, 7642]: 14.1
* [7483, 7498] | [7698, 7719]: 14.0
